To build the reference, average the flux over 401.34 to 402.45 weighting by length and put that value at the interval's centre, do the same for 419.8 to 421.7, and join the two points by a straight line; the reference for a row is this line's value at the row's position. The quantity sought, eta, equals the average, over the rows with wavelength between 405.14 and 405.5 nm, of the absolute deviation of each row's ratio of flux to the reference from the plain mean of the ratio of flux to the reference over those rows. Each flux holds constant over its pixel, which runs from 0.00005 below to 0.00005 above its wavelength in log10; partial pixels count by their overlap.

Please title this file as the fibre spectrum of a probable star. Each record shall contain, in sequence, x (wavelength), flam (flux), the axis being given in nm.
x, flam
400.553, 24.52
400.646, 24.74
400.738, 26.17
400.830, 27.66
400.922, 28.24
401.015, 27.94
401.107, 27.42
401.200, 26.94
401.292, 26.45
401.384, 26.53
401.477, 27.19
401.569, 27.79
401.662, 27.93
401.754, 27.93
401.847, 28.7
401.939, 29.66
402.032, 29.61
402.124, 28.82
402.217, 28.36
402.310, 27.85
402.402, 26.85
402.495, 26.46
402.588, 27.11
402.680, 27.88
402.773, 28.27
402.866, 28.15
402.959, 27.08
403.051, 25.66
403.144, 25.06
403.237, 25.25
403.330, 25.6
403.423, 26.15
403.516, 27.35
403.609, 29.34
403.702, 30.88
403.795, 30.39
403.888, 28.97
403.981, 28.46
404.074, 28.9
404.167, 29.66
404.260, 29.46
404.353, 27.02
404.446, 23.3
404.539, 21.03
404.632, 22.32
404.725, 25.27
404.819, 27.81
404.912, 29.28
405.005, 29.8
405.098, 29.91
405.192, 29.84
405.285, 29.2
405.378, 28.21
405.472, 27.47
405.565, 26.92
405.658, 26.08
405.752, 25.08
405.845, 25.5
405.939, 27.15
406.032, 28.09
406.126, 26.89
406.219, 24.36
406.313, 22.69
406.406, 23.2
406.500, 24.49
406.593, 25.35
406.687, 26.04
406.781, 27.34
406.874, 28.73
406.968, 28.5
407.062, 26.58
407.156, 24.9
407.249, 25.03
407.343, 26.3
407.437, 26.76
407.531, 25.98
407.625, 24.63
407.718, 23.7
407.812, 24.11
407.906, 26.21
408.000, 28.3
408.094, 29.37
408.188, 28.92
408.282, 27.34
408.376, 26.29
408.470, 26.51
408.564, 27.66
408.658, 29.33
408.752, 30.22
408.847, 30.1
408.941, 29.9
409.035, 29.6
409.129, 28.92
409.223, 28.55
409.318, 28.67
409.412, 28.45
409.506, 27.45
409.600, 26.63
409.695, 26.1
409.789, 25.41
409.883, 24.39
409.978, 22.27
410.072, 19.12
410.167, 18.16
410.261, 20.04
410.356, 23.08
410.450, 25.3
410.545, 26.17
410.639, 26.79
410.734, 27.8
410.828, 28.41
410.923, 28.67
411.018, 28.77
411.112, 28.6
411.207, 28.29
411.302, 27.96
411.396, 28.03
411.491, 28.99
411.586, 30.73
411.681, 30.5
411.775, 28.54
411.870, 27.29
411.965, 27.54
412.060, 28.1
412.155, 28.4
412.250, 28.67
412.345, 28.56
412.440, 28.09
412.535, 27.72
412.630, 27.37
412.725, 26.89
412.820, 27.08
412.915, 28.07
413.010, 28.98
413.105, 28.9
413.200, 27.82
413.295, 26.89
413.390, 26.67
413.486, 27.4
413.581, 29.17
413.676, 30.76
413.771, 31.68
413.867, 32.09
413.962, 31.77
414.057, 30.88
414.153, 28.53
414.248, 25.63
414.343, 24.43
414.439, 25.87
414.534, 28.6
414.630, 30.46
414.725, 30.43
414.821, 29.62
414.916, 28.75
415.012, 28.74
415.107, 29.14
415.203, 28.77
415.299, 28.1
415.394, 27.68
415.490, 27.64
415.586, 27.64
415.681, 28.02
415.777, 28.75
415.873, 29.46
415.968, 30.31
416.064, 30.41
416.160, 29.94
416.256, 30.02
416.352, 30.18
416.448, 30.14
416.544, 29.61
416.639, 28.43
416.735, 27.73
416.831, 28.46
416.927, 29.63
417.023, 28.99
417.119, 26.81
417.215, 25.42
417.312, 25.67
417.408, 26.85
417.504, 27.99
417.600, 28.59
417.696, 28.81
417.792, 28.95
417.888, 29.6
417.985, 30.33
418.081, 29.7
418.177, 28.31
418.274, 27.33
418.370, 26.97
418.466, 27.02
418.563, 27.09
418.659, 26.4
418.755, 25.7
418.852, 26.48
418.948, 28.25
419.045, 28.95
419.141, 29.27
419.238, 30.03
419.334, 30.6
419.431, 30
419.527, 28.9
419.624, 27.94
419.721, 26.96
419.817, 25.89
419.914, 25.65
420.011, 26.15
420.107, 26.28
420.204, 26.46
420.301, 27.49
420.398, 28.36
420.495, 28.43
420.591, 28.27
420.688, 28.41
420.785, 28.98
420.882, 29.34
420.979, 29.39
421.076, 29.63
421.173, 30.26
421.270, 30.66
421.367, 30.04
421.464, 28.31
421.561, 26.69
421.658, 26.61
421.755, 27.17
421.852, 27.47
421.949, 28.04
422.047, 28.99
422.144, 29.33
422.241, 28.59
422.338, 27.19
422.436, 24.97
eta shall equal 0.030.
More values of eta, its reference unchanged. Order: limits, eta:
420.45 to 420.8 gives 0.008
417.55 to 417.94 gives 0.011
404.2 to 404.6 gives 0.108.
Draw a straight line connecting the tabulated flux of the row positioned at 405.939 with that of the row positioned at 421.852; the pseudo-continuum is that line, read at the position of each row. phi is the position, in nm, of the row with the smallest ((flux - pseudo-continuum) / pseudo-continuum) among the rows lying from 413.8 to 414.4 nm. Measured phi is 414.343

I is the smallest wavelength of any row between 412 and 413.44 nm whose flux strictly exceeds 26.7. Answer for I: 412.060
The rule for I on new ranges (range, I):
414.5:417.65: 414.534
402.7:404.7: 402.773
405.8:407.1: 405.939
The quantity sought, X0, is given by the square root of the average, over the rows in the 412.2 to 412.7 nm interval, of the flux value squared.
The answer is 28.09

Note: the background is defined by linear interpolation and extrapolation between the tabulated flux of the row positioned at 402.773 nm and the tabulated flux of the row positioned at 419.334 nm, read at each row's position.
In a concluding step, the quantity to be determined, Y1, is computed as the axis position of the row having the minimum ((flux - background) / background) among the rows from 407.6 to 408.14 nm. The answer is 407.718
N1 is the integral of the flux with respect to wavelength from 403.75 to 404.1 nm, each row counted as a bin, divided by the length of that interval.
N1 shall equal 29.2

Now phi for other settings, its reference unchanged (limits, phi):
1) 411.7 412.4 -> 411.870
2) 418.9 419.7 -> 419.624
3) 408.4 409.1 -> 408.470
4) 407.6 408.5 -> 407.718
